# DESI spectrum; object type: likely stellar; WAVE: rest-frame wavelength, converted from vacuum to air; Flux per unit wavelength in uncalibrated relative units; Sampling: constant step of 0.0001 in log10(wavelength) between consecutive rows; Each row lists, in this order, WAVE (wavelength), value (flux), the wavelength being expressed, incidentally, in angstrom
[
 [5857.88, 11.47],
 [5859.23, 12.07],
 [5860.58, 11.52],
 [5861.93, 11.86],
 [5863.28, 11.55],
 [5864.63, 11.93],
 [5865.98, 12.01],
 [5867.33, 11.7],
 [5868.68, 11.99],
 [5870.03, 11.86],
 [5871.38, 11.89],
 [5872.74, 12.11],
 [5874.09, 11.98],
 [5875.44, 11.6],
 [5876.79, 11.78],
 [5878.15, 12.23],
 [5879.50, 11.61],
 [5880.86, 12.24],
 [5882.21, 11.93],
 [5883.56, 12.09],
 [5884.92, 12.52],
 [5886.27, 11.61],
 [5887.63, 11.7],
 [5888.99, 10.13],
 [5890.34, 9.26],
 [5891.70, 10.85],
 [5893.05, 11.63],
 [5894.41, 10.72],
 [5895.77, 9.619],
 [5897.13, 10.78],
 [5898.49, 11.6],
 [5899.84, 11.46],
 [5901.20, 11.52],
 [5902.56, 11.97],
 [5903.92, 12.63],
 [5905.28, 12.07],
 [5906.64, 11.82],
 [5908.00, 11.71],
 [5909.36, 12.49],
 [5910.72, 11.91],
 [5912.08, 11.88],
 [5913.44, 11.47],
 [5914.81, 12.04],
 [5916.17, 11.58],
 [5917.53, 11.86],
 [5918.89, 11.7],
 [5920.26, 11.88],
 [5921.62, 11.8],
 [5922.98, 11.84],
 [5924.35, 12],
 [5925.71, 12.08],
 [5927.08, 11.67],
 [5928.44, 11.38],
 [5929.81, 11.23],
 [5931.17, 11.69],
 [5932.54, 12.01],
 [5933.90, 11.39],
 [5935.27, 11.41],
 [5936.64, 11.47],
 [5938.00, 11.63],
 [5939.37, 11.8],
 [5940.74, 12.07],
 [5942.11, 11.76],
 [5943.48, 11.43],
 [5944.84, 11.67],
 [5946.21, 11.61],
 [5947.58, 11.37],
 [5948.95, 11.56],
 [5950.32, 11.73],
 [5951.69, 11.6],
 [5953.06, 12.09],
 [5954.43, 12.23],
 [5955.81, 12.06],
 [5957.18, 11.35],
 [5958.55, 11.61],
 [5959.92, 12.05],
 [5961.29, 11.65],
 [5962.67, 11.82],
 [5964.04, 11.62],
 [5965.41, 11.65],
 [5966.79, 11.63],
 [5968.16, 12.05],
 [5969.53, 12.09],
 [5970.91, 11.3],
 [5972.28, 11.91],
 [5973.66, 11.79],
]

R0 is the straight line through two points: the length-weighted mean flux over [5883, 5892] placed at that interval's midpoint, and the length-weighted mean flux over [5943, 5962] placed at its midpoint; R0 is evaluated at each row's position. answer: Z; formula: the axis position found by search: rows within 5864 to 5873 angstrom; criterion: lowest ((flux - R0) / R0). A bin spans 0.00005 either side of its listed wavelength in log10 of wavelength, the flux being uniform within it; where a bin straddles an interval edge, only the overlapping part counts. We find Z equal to 5867.33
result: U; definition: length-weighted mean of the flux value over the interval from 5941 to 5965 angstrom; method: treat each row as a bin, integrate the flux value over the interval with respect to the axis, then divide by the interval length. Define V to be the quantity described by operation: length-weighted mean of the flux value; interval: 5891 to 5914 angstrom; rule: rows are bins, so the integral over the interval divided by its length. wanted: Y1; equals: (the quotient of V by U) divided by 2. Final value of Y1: 0.492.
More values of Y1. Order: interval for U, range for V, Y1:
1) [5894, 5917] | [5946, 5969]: 0.506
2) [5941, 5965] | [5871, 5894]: 0.494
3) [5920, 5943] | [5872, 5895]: 0.493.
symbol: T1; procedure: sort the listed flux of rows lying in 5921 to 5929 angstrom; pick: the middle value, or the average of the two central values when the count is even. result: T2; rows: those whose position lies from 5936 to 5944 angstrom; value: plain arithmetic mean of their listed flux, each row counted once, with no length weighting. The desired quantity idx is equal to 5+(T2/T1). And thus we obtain 5.99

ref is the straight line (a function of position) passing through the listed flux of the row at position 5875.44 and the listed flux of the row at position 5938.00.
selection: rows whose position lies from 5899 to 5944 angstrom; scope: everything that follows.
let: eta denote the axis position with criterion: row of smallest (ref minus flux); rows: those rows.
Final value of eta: 5903.92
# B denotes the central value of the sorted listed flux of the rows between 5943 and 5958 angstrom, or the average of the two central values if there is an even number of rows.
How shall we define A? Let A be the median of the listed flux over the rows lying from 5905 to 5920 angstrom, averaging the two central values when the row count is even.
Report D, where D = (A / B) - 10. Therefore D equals -8.978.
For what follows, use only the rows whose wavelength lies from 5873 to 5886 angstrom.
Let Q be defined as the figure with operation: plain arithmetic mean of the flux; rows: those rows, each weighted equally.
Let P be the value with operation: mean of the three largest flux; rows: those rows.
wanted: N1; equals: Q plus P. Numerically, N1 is 24.3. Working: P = 12.3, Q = 12.0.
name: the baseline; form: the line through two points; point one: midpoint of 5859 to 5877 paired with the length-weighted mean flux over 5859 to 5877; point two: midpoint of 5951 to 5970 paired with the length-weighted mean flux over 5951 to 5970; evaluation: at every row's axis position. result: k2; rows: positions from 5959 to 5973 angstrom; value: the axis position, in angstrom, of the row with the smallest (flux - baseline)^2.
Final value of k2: 5962.67 angstrom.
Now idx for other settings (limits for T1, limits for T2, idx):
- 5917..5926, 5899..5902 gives 5.97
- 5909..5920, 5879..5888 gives 6.01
